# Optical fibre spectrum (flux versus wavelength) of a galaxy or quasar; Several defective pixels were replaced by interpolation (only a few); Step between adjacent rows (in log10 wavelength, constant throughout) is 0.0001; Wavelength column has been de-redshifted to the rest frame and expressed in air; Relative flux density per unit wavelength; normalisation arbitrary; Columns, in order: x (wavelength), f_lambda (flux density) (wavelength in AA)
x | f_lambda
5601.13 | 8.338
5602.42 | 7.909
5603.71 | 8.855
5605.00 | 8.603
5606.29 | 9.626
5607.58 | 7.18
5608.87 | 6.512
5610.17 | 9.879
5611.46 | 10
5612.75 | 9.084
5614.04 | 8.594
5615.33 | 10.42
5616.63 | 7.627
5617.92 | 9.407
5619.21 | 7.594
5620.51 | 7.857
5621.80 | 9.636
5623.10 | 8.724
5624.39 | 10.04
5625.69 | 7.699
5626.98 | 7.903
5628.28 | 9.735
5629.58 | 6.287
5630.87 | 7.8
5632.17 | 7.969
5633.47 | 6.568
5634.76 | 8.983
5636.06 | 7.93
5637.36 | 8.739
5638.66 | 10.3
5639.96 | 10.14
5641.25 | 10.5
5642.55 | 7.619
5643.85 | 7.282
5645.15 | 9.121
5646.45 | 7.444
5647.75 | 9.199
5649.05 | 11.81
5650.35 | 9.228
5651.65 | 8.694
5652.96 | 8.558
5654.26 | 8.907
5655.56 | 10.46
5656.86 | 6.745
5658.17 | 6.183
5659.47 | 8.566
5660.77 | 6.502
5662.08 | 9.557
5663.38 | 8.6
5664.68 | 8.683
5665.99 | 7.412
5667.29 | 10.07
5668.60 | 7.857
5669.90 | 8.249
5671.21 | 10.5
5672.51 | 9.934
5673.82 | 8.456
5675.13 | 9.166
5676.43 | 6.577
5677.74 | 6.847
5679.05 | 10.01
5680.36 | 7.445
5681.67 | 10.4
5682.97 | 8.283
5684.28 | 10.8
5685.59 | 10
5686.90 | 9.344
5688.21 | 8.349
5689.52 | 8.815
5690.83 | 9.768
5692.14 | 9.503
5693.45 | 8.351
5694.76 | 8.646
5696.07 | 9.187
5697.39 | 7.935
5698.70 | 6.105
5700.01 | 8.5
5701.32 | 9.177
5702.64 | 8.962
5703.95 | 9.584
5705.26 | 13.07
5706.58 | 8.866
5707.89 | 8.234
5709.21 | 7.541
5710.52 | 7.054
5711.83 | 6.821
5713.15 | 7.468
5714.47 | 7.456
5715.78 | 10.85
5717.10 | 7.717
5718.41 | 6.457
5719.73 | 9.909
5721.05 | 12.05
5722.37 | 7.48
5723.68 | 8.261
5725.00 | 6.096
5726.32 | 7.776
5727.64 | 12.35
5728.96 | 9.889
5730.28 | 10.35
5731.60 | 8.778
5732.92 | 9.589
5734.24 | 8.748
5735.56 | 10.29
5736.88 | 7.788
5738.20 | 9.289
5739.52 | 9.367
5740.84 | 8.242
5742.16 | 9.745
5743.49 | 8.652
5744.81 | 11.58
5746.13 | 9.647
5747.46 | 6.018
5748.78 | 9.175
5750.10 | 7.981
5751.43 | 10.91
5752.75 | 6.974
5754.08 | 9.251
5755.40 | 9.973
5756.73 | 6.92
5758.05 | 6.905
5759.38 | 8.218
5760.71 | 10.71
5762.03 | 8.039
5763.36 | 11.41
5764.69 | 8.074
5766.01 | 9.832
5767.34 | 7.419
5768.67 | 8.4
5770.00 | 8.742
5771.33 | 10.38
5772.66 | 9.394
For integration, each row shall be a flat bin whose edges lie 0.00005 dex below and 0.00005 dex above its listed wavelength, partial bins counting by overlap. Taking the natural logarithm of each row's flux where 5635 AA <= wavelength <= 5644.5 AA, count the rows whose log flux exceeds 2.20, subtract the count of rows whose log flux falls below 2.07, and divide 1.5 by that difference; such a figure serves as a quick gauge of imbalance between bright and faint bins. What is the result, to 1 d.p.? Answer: 1.5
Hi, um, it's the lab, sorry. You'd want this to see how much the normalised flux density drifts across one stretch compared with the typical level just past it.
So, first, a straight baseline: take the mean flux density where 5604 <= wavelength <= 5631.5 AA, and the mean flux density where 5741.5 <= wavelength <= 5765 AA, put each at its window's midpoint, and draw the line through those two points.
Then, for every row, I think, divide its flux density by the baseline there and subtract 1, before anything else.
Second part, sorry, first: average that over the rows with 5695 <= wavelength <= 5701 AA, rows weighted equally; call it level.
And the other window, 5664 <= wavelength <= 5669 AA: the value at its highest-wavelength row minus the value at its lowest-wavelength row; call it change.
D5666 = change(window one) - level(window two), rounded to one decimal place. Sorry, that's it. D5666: 0.0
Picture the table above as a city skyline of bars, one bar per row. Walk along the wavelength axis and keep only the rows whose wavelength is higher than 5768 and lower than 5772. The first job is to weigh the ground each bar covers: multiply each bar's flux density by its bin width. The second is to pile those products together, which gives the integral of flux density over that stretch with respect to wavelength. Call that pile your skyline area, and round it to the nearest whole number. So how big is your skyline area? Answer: 37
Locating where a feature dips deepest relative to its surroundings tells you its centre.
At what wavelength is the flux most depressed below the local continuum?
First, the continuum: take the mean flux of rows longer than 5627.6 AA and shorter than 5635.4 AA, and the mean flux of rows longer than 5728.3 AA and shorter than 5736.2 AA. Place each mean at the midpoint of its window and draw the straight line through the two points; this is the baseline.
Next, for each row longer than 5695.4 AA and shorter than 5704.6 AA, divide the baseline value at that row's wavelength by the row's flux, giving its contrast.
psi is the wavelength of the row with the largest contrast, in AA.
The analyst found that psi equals 5698.70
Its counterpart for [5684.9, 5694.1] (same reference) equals 5693.45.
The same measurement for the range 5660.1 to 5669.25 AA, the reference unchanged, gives 5660.77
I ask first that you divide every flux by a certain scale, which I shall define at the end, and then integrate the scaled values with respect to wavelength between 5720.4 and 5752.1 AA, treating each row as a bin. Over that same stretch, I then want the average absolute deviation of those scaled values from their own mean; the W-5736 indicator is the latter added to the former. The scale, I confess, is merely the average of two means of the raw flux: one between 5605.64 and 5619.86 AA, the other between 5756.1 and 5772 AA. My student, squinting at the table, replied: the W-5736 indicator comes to 33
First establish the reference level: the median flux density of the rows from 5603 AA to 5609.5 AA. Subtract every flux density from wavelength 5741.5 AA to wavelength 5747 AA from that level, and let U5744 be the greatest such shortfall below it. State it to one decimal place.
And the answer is 0.0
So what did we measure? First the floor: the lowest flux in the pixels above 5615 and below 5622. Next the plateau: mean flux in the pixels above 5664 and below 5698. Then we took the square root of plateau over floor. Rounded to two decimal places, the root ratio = 1.08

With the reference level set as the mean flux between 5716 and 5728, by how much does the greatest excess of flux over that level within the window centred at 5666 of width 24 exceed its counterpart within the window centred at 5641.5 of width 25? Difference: -1.3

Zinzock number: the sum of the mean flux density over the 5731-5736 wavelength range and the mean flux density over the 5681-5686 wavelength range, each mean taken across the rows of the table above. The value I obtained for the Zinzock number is 19.2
